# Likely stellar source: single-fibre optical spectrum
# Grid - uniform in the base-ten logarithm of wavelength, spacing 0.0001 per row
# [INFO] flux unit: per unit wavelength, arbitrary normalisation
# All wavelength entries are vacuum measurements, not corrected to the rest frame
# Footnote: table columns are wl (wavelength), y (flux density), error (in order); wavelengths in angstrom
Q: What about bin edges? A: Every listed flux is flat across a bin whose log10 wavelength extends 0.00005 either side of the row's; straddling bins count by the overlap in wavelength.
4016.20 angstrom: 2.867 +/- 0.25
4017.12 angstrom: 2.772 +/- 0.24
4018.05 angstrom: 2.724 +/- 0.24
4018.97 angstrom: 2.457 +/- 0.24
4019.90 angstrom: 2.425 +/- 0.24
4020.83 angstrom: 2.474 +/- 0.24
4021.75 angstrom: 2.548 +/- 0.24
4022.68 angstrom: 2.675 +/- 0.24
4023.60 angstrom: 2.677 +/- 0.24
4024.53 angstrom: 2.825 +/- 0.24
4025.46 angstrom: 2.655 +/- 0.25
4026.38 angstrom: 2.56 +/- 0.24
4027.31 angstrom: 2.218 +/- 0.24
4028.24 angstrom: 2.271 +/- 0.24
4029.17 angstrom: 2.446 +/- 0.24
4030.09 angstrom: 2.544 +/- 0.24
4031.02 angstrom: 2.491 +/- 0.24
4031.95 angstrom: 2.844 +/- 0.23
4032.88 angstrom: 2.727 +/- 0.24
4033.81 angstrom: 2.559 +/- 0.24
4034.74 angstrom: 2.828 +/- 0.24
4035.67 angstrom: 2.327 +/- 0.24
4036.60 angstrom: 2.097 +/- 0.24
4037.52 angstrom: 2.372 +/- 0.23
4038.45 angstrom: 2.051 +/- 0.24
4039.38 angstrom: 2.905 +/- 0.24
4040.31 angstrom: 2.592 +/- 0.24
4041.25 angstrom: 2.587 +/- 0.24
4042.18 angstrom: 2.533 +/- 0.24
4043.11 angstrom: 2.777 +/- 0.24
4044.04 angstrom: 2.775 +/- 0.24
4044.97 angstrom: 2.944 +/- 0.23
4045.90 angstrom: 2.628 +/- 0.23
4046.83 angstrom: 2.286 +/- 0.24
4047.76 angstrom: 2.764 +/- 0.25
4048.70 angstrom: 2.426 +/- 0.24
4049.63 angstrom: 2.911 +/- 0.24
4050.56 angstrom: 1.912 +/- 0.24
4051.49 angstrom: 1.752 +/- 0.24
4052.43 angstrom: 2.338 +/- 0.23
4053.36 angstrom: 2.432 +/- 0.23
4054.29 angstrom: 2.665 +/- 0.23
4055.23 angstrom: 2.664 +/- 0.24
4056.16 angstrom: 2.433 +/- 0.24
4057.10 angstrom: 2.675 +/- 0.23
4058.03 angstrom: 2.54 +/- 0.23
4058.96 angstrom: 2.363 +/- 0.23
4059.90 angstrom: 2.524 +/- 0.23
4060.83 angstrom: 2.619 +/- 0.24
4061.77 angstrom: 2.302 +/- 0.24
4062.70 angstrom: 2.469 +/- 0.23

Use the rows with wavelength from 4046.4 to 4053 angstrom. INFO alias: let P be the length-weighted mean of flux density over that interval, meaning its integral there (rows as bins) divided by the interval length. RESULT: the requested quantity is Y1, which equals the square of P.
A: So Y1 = 5.5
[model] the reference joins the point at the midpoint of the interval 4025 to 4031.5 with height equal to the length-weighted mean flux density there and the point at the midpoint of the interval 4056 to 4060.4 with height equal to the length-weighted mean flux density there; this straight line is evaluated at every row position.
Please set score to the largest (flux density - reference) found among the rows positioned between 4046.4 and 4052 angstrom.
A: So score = 0.41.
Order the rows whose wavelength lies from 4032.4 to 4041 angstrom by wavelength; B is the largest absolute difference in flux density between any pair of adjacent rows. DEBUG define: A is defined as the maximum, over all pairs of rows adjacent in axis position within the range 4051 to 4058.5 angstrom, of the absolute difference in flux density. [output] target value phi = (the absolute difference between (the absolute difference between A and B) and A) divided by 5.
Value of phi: 0.064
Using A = 0.59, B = 0.9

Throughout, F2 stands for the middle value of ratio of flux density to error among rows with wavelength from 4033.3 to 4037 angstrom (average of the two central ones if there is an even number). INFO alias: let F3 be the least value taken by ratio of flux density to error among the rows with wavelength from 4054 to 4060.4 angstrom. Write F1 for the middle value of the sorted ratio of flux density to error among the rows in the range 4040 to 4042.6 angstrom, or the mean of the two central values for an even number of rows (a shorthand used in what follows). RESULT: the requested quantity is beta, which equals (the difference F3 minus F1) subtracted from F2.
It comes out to 10.8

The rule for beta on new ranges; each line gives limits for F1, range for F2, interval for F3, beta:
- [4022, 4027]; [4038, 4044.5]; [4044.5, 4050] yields 12.4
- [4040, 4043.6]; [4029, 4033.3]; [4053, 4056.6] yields 11.3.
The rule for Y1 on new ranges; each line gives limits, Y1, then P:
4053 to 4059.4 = 6.5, 2.54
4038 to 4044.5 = 6.8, 2.60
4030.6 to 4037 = 6.5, 2.56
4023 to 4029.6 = 6.4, 2.52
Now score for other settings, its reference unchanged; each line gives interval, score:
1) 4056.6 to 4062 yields 0.16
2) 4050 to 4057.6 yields 0.16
